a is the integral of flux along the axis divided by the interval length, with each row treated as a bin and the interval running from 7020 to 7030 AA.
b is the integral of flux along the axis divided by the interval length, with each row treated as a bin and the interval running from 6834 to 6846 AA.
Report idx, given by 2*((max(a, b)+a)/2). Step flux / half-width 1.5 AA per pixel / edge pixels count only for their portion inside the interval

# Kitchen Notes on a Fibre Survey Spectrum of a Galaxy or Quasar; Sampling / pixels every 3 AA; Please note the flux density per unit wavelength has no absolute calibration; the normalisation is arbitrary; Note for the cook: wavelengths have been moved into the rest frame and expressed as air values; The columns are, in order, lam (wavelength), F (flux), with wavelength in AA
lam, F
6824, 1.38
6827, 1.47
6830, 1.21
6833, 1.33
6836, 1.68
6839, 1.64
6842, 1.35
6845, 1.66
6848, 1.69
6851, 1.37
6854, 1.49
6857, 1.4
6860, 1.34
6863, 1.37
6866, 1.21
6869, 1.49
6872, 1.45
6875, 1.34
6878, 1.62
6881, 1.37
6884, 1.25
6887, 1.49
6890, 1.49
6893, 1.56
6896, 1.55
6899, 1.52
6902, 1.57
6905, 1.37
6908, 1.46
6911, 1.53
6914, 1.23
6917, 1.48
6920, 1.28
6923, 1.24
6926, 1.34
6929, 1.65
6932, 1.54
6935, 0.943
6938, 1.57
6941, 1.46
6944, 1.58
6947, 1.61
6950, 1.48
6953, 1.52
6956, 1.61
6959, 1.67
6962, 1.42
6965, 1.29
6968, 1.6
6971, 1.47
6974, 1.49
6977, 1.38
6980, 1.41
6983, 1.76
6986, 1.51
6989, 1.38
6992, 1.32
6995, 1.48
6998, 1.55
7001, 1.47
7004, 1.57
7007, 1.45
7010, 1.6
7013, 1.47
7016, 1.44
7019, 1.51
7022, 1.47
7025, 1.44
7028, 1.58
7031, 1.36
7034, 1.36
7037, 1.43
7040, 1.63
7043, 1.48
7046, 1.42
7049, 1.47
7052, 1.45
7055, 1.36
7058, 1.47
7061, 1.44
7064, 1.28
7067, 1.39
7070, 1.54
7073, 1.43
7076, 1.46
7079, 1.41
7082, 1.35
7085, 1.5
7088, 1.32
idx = 3.06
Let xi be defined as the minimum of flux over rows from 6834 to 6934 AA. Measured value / 1.21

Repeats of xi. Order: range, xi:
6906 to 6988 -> 0.943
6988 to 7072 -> 1.28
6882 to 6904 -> 1.25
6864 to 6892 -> 1.21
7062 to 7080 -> 1.28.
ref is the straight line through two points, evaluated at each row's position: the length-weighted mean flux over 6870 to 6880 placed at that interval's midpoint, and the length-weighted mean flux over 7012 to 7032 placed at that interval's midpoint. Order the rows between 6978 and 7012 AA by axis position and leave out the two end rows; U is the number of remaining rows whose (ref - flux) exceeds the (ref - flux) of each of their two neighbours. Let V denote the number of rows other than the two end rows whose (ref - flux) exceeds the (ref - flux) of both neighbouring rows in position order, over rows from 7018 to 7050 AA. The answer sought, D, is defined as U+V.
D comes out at 6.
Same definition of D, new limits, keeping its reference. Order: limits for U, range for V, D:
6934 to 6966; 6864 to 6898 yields 5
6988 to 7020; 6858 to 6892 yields 7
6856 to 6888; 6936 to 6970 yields 7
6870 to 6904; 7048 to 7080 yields 7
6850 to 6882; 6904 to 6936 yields 5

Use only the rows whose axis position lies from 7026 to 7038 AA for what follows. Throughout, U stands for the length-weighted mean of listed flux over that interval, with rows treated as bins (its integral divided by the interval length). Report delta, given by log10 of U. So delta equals 0.156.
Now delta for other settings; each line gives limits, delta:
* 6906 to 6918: 0.152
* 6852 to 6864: 0.146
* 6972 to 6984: 0.175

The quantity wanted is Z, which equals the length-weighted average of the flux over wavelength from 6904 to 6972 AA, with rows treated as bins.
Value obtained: 1.45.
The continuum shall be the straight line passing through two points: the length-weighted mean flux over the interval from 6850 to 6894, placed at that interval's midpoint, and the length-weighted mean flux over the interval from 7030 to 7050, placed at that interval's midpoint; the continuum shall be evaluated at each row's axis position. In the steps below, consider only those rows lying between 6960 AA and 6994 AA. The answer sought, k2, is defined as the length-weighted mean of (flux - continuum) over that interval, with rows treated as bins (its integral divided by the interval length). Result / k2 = 0.023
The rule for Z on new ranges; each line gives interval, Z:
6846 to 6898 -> 1.44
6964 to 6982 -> 1.45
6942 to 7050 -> 1.49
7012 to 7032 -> 1.47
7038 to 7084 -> 1.44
